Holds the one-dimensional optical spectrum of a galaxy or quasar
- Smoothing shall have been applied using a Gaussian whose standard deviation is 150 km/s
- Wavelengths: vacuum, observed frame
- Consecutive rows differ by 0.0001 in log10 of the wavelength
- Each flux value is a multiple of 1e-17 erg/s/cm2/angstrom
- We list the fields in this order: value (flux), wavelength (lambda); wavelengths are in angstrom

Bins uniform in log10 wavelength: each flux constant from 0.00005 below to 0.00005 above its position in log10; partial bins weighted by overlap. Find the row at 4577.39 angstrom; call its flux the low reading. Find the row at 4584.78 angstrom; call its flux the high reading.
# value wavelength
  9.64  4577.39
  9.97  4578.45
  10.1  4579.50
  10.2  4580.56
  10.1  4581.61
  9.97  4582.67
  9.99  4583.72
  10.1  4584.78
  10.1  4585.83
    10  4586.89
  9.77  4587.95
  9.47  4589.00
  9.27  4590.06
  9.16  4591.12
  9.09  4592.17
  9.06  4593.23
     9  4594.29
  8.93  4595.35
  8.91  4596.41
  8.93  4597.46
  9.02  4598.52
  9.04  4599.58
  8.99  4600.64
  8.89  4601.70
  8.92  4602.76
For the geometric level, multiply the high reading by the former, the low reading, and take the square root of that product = 9.9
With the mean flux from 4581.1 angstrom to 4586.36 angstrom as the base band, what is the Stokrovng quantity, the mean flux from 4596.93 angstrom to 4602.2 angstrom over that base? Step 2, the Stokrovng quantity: 0.89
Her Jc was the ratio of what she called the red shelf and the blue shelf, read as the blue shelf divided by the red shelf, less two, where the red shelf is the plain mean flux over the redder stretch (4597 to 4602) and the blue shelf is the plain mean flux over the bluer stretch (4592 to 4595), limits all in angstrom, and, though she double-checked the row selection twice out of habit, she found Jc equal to -0.99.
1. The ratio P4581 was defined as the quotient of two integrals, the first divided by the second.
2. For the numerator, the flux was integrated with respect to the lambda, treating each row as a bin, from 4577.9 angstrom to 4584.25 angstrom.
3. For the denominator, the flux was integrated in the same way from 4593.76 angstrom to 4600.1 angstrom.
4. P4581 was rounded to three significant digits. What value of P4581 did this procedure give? 1.12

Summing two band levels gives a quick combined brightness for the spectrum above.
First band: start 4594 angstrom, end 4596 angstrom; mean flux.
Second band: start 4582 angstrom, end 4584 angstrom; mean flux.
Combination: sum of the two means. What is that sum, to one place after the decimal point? 18.9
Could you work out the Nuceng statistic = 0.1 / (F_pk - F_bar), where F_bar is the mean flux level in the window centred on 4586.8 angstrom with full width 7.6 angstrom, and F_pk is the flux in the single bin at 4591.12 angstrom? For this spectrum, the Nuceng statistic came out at -0.15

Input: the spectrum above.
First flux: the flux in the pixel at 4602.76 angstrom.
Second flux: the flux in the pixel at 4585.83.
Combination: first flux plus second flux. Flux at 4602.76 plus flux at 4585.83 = 19.0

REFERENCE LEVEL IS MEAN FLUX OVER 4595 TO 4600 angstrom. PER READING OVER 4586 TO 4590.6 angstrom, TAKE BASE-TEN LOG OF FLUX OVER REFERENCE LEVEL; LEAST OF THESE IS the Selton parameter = 0.014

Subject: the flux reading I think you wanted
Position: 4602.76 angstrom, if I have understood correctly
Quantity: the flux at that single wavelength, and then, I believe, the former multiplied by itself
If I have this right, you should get 80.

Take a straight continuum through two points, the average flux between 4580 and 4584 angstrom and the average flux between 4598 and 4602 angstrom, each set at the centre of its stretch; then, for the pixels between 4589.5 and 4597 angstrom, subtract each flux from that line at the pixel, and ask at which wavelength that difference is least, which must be 4596.41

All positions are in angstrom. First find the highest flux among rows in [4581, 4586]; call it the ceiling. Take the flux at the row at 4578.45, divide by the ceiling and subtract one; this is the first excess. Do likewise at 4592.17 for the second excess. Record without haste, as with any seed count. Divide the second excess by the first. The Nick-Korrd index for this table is 8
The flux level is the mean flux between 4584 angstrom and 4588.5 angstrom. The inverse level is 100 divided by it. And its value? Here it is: 10.0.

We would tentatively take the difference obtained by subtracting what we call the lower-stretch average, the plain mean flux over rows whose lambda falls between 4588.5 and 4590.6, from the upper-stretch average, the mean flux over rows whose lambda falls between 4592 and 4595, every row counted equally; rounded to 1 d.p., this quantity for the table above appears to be -0.3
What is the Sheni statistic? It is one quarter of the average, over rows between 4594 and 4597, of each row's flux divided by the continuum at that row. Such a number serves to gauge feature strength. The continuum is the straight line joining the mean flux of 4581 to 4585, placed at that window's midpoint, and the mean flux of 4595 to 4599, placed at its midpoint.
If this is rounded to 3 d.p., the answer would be 0.247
